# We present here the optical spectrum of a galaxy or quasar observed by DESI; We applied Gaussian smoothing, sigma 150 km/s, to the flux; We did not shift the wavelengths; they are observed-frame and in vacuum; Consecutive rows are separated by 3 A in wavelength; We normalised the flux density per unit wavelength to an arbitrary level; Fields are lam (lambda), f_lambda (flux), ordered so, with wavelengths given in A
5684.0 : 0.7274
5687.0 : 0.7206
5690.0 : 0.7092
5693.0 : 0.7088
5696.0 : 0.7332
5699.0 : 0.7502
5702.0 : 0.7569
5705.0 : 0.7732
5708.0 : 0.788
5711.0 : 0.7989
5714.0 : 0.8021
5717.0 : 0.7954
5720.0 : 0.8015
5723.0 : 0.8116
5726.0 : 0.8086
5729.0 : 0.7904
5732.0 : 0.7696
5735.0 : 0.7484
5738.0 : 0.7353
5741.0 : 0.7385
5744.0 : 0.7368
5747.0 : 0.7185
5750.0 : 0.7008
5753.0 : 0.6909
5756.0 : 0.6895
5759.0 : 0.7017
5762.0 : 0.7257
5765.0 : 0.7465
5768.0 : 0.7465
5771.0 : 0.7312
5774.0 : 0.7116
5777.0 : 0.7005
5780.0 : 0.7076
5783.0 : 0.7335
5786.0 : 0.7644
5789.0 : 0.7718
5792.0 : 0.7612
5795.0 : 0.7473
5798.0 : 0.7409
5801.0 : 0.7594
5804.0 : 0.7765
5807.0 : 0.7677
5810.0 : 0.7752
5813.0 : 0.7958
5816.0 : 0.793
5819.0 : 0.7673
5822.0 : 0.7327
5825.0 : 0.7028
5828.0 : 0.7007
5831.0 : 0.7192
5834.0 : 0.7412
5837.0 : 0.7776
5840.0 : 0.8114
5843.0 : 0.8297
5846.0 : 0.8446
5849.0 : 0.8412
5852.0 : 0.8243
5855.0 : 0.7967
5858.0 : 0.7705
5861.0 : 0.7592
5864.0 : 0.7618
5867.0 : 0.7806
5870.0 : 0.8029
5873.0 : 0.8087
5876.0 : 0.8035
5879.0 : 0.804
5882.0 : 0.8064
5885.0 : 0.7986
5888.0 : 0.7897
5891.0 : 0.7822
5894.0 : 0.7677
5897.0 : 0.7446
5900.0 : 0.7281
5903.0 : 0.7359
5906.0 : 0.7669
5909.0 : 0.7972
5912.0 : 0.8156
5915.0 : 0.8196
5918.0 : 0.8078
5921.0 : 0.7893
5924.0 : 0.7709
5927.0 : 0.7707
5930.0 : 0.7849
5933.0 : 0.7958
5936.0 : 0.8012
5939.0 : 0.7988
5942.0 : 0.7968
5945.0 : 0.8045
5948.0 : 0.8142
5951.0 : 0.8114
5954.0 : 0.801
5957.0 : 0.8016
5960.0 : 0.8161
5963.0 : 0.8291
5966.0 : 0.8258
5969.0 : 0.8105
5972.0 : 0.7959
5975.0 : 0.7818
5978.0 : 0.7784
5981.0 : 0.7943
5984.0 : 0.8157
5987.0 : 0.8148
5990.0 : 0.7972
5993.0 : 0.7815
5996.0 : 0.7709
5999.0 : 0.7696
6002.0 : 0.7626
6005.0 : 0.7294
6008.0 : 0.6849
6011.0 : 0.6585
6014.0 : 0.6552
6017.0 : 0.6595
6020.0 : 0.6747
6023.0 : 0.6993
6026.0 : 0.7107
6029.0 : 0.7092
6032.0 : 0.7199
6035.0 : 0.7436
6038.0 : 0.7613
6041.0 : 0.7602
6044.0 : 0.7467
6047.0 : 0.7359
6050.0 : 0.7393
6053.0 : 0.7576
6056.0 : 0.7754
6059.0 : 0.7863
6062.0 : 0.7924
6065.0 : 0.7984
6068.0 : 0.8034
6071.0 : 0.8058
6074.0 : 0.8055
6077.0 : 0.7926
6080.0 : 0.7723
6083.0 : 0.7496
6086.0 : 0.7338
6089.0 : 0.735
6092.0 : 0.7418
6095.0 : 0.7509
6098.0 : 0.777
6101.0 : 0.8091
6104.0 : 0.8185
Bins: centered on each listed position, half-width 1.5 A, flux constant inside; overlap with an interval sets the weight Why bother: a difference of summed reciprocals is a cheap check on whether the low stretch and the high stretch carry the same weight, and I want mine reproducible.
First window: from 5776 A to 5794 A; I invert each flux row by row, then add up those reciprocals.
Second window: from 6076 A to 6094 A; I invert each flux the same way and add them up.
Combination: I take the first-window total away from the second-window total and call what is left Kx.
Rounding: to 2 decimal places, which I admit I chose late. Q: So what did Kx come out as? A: -0.16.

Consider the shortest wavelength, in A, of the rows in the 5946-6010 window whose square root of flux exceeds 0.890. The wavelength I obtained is 5948.0 A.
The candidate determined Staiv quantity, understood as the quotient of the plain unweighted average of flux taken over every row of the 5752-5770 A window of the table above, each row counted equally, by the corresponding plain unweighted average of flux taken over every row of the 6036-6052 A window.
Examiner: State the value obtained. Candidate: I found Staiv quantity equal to 0.96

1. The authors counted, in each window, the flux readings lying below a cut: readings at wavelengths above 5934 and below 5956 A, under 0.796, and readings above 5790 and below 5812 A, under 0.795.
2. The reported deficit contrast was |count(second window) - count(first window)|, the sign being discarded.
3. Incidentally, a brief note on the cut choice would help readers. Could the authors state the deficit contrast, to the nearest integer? 7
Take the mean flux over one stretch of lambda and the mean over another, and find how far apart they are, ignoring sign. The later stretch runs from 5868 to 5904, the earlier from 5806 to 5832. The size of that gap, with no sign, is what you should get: 0.031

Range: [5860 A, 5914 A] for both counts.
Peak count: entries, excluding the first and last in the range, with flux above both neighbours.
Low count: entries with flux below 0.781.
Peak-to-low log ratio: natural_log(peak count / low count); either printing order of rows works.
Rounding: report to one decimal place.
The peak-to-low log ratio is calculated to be -1.4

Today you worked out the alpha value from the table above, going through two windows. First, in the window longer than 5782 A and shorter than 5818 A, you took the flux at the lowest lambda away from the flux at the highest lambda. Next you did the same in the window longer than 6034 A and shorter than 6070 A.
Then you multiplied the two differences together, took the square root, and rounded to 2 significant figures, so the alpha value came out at 0.060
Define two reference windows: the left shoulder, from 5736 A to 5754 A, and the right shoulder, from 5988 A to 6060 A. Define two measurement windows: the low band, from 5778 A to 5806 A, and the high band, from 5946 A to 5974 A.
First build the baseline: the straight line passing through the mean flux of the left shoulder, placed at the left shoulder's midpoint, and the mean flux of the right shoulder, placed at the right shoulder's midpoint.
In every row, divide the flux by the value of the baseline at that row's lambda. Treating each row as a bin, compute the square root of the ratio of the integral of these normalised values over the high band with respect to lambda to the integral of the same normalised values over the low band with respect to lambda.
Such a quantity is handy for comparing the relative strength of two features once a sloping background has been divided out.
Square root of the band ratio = 1.03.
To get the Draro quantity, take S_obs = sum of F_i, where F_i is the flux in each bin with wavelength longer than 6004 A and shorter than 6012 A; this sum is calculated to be 2.1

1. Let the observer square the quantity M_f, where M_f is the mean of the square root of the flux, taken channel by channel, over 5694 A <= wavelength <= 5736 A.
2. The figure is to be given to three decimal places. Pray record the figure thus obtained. 0.780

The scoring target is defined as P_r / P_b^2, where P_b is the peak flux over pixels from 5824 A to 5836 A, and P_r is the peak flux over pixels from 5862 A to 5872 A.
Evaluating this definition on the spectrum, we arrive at 1.46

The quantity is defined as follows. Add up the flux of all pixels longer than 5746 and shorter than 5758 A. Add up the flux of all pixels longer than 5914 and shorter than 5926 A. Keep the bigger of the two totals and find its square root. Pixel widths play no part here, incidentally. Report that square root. 1.79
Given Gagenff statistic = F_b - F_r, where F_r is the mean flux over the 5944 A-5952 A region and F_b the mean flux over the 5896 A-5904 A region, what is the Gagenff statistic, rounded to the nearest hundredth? -0.07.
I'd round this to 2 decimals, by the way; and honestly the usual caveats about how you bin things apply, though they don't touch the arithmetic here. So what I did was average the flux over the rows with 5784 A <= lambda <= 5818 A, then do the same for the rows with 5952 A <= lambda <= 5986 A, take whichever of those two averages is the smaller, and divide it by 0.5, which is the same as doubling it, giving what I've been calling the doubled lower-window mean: 1.54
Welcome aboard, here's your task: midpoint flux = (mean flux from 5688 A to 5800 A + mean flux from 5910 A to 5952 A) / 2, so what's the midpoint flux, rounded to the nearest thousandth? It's 0.773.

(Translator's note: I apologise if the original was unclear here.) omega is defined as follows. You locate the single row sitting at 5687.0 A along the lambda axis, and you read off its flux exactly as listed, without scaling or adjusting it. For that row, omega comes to 0.7206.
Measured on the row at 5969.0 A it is 0.8105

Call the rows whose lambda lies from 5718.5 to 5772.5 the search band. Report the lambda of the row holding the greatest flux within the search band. 5723.0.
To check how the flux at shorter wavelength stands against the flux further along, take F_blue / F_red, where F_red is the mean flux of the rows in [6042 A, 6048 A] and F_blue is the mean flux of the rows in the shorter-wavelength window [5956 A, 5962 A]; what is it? 1.09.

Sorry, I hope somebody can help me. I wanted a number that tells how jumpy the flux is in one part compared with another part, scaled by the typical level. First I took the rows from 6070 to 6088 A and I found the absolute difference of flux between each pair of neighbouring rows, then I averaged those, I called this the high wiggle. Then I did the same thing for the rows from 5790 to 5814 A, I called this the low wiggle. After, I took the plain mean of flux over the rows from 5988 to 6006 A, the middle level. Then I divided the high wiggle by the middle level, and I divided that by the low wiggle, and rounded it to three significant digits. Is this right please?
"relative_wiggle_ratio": 1.41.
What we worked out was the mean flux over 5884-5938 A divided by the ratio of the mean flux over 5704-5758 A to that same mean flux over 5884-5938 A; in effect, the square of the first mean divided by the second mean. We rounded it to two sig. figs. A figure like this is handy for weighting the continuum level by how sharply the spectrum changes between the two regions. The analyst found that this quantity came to 0.80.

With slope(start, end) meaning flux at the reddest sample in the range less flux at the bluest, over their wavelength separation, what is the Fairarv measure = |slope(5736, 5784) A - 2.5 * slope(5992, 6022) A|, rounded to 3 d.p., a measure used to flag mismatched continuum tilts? 0.010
